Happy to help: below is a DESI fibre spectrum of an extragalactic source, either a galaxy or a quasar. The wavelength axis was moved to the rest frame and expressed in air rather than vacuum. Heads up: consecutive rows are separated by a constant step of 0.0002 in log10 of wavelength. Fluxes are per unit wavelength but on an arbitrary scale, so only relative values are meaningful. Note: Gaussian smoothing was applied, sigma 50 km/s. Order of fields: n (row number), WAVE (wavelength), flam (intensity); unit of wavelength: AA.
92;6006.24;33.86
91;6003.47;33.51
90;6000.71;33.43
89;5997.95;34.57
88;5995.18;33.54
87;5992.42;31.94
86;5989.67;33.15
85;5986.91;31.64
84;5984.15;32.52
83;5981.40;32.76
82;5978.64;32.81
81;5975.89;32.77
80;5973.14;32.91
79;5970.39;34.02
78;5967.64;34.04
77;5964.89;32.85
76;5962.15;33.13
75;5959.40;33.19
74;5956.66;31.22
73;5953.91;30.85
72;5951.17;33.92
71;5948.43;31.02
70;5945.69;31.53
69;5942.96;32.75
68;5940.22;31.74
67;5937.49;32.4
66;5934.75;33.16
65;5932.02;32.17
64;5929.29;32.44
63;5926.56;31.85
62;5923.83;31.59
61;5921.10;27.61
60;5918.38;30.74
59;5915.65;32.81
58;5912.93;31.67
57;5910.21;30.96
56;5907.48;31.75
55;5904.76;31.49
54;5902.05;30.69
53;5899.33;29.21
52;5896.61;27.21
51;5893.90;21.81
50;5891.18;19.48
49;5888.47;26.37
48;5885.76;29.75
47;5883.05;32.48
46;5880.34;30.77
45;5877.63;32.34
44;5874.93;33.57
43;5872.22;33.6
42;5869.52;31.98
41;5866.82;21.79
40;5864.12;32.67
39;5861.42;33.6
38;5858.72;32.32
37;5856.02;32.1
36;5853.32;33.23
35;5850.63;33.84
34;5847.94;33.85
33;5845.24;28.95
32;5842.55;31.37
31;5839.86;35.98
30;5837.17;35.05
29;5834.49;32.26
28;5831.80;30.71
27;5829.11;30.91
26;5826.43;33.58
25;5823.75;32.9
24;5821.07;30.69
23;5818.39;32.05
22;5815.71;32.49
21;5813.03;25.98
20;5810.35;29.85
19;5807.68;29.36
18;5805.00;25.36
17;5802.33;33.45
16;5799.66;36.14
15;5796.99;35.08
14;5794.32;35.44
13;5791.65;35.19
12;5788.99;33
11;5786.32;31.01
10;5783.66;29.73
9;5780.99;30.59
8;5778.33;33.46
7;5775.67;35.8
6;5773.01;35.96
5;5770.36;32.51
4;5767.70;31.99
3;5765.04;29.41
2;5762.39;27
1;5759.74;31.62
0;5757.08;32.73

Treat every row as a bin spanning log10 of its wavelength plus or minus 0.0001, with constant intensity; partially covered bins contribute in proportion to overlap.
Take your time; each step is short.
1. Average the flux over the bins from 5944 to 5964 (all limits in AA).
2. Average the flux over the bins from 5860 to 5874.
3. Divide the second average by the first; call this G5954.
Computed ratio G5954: 0.96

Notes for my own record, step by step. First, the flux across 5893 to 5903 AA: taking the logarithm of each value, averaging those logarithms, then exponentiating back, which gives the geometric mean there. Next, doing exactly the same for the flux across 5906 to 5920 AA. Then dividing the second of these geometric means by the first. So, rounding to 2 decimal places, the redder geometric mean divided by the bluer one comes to 1.17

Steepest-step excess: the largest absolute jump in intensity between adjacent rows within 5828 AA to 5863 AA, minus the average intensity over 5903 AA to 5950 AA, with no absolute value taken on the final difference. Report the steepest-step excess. -26.7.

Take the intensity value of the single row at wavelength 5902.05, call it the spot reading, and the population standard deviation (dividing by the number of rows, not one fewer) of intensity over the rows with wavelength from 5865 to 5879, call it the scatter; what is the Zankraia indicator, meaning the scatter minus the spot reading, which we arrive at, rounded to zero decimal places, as -26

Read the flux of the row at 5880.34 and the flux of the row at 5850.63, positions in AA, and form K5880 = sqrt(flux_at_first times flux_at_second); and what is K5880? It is 32.3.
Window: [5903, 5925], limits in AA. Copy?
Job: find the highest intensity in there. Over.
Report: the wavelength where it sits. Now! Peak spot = 5915.65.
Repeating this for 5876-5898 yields 5883.05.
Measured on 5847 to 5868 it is 5847.94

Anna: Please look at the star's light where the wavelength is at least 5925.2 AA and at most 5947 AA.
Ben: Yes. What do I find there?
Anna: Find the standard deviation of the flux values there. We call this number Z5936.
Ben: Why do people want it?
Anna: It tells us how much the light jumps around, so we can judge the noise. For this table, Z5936 0.5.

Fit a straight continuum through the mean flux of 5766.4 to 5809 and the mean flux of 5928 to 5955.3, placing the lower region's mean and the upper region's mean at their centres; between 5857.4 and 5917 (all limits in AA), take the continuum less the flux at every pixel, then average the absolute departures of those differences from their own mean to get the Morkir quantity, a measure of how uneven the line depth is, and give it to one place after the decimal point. 3.1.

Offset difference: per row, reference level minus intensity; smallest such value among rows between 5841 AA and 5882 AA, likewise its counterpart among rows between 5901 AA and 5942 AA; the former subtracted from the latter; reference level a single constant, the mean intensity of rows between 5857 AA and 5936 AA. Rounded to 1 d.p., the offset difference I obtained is 0.7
